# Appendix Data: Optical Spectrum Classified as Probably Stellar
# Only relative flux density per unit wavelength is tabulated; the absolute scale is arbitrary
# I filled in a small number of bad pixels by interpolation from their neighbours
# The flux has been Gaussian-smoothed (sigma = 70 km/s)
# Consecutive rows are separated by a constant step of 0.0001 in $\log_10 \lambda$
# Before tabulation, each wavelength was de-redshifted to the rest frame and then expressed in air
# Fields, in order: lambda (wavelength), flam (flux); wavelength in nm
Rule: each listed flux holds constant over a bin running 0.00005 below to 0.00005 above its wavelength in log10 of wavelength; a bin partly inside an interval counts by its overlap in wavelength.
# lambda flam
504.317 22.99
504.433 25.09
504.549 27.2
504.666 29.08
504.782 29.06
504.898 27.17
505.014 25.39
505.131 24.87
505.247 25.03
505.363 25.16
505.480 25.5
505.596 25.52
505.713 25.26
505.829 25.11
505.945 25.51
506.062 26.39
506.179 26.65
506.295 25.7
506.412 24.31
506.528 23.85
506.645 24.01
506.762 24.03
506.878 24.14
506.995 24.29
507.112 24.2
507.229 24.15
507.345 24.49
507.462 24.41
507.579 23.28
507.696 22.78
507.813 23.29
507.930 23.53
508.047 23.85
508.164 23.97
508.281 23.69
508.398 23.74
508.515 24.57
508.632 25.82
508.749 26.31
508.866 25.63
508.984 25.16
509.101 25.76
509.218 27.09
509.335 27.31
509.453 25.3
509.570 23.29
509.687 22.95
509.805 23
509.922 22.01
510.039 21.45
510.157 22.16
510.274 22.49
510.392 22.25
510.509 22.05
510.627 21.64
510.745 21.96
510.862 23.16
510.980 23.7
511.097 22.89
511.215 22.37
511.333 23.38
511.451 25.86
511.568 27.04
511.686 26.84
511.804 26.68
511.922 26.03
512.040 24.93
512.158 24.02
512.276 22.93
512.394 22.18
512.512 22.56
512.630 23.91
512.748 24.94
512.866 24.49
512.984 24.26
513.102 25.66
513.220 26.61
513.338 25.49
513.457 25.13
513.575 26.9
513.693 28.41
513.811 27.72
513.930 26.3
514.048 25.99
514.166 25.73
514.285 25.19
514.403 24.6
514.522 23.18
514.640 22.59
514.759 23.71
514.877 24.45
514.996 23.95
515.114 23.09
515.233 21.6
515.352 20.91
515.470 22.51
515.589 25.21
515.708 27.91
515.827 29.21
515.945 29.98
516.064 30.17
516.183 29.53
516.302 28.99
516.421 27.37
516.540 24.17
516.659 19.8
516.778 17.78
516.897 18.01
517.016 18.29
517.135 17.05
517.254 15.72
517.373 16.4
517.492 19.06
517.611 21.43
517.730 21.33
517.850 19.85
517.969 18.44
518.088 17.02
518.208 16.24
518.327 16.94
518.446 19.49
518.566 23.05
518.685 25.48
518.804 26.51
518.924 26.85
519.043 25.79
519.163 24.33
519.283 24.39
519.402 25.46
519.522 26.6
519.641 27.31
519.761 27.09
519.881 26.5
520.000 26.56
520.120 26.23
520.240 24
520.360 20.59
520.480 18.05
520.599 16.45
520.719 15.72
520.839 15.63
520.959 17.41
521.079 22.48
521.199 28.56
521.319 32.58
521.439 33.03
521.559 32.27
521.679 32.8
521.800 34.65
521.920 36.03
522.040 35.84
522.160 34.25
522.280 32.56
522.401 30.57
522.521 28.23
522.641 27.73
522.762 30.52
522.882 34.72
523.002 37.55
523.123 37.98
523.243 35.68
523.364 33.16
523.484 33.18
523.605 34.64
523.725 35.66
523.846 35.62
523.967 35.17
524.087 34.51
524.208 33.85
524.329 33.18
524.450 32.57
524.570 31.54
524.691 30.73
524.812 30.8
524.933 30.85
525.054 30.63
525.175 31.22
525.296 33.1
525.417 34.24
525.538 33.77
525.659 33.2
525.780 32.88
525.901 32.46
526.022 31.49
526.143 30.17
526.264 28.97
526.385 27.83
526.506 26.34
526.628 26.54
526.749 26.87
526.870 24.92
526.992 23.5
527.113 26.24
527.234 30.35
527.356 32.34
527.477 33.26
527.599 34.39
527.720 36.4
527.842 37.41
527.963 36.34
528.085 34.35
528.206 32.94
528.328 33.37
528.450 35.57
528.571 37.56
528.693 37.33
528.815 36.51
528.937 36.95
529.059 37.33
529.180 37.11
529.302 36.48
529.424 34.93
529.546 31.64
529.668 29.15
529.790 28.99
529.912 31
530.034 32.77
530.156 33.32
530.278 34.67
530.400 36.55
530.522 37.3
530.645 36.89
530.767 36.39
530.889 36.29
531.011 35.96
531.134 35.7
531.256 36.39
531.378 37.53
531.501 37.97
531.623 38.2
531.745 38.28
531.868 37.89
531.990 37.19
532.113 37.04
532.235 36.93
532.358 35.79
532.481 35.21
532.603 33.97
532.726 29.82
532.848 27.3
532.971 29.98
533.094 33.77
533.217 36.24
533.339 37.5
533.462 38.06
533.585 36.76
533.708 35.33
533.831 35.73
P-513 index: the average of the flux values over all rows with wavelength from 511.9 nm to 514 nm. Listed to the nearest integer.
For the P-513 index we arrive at 25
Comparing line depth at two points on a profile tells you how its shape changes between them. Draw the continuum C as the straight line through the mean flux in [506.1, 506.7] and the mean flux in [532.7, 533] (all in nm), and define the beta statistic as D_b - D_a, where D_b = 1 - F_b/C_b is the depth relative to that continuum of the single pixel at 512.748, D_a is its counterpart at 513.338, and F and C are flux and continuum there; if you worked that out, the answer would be 0.02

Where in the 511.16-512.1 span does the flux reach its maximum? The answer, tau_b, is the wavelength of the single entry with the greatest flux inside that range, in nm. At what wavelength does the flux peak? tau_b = 511.568 nm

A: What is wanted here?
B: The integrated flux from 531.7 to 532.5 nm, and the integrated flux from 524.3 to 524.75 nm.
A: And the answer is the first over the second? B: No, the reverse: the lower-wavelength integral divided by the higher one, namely 0.5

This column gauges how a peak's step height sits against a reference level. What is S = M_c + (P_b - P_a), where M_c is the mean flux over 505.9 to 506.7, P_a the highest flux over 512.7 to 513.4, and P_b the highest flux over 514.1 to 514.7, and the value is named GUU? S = 24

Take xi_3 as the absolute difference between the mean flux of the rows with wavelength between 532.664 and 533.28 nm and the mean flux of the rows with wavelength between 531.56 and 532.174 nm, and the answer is 6.3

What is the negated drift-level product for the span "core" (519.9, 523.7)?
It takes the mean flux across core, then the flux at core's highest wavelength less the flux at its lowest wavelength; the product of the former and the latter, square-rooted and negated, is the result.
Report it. -15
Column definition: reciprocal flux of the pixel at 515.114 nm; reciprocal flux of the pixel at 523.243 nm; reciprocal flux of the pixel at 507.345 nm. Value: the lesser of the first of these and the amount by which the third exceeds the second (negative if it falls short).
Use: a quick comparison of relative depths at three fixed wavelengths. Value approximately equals 0.013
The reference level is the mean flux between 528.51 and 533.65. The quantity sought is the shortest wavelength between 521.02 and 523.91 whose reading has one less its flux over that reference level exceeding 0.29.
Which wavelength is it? 521.079 nm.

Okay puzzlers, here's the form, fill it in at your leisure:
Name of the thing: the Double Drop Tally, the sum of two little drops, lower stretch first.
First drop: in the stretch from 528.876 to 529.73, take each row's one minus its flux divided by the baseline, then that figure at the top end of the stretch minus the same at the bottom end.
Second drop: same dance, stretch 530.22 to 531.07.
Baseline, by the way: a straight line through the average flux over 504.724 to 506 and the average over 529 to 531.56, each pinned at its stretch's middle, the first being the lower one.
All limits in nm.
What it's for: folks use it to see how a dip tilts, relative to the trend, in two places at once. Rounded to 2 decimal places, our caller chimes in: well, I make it 0.20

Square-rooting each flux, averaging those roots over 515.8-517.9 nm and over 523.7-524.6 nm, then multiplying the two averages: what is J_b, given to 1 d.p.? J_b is 27.4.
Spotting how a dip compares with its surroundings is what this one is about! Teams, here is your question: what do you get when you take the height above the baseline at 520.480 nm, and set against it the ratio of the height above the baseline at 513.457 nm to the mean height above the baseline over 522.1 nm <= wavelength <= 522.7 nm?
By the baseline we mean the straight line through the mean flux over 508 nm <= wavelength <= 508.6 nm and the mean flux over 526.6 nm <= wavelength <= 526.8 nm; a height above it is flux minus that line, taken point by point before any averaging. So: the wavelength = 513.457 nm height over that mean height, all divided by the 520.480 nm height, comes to -0.01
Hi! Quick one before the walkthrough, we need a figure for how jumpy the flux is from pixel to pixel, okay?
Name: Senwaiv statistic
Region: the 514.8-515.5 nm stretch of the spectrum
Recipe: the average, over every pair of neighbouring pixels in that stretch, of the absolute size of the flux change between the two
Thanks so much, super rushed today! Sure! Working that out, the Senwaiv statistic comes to 1.0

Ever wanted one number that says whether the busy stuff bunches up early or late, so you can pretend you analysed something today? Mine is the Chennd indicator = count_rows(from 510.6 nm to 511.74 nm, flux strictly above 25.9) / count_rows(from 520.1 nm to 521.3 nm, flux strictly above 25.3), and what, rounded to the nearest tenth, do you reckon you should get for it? 1.0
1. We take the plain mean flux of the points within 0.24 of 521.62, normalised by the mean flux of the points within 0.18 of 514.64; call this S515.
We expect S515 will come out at 1.43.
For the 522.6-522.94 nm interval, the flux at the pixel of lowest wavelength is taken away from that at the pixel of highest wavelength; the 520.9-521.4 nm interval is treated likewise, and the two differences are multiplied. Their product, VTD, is 106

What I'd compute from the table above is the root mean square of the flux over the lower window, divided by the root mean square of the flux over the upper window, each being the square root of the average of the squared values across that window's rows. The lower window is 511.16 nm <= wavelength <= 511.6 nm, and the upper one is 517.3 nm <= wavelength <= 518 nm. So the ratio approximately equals 1.27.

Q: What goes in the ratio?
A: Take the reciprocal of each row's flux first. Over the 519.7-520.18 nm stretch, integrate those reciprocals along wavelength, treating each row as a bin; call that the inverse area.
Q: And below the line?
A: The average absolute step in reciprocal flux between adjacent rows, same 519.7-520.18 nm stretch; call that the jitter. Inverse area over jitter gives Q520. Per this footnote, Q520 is 39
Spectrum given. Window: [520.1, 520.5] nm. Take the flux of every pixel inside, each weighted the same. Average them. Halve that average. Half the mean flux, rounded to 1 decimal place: 11.1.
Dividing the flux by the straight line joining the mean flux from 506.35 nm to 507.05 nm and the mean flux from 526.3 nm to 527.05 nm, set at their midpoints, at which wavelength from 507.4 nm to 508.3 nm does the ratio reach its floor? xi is 507.696 nm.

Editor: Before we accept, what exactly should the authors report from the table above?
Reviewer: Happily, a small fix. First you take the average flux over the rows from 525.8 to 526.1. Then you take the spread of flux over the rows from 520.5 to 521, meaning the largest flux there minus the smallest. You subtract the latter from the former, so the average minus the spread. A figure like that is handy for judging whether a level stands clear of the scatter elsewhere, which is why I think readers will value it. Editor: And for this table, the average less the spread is 30.2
